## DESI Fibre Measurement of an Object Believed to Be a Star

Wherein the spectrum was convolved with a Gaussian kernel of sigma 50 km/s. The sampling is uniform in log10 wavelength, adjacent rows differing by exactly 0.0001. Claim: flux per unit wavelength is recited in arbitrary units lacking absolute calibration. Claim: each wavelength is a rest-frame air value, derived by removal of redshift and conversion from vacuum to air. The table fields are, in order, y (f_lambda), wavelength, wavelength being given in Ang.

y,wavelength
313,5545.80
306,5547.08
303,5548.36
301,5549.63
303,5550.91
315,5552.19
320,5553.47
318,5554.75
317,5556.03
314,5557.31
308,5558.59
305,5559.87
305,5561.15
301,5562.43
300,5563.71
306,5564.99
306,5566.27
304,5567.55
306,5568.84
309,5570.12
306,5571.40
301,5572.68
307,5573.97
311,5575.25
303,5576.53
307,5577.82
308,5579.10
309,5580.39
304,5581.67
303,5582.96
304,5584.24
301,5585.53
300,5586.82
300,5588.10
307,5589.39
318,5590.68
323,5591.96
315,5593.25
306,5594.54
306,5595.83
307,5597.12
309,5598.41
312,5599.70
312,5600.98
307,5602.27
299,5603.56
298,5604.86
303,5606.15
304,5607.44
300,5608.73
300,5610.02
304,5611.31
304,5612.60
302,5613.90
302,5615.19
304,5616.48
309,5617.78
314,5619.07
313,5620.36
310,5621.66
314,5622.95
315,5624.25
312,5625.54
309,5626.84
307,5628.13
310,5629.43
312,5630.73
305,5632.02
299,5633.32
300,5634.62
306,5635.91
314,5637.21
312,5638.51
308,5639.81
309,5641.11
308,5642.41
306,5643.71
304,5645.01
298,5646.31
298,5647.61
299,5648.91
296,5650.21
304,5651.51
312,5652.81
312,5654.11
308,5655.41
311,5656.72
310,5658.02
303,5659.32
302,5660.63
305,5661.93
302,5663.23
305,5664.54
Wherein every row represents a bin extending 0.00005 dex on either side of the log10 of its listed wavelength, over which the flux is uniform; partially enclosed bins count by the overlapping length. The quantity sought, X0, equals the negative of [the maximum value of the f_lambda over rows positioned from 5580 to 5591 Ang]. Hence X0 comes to -318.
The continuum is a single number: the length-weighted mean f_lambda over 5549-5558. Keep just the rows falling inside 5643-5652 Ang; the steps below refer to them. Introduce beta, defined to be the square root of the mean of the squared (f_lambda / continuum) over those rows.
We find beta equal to 0.963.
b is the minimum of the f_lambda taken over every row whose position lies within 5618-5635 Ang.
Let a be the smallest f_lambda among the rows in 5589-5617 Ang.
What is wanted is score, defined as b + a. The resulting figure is 597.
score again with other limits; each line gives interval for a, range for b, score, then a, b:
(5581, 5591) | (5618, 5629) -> 607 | 300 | 307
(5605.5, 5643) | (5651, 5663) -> 601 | 299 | 302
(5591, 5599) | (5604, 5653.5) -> 602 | 306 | 296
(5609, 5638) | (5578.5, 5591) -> 599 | 299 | 300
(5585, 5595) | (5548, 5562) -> 601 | 300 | 301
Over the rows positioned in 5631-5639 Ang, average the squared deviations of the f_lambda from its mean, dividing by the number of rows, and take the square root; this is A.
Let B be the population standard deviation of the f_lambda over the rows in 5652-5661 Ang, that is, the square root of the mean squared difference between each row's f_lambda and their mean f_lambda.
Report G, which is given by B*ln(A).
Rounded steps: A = 5.6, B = 3.9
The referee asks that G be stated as 6.7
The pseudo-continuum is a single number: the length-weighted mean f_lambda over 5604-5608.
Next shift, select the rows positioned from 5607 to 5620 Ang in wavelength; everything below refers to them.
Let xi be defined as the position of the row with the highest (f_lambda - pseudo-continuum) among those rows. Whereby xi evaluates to 5619.07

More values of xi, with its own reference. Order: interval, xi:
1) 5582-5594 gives 5591.96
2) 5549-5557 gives 5553.47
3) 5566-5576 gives 5575.25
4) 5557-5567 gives 5557.31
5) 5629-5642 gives 5637.21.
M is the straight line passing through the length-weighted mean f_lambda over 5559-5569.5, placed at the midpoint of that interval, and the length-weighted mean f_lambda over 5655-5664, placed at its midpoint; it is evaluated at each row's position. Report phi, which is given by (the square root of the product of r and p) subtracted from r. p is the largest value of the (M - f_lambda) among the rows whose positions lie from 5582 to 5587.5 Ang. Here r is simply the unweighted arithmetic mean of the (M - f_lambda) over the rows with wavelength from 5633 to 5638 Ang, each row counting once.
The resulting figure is -1.0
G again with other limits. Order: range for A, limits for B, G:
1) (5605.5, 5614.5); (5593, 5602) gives 1.7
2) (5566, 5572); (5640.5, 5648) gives 2.1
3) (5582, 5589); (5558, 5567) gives 1.3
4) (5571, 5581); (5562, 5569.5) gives 2.7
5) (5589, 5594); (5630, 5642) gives 8.7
